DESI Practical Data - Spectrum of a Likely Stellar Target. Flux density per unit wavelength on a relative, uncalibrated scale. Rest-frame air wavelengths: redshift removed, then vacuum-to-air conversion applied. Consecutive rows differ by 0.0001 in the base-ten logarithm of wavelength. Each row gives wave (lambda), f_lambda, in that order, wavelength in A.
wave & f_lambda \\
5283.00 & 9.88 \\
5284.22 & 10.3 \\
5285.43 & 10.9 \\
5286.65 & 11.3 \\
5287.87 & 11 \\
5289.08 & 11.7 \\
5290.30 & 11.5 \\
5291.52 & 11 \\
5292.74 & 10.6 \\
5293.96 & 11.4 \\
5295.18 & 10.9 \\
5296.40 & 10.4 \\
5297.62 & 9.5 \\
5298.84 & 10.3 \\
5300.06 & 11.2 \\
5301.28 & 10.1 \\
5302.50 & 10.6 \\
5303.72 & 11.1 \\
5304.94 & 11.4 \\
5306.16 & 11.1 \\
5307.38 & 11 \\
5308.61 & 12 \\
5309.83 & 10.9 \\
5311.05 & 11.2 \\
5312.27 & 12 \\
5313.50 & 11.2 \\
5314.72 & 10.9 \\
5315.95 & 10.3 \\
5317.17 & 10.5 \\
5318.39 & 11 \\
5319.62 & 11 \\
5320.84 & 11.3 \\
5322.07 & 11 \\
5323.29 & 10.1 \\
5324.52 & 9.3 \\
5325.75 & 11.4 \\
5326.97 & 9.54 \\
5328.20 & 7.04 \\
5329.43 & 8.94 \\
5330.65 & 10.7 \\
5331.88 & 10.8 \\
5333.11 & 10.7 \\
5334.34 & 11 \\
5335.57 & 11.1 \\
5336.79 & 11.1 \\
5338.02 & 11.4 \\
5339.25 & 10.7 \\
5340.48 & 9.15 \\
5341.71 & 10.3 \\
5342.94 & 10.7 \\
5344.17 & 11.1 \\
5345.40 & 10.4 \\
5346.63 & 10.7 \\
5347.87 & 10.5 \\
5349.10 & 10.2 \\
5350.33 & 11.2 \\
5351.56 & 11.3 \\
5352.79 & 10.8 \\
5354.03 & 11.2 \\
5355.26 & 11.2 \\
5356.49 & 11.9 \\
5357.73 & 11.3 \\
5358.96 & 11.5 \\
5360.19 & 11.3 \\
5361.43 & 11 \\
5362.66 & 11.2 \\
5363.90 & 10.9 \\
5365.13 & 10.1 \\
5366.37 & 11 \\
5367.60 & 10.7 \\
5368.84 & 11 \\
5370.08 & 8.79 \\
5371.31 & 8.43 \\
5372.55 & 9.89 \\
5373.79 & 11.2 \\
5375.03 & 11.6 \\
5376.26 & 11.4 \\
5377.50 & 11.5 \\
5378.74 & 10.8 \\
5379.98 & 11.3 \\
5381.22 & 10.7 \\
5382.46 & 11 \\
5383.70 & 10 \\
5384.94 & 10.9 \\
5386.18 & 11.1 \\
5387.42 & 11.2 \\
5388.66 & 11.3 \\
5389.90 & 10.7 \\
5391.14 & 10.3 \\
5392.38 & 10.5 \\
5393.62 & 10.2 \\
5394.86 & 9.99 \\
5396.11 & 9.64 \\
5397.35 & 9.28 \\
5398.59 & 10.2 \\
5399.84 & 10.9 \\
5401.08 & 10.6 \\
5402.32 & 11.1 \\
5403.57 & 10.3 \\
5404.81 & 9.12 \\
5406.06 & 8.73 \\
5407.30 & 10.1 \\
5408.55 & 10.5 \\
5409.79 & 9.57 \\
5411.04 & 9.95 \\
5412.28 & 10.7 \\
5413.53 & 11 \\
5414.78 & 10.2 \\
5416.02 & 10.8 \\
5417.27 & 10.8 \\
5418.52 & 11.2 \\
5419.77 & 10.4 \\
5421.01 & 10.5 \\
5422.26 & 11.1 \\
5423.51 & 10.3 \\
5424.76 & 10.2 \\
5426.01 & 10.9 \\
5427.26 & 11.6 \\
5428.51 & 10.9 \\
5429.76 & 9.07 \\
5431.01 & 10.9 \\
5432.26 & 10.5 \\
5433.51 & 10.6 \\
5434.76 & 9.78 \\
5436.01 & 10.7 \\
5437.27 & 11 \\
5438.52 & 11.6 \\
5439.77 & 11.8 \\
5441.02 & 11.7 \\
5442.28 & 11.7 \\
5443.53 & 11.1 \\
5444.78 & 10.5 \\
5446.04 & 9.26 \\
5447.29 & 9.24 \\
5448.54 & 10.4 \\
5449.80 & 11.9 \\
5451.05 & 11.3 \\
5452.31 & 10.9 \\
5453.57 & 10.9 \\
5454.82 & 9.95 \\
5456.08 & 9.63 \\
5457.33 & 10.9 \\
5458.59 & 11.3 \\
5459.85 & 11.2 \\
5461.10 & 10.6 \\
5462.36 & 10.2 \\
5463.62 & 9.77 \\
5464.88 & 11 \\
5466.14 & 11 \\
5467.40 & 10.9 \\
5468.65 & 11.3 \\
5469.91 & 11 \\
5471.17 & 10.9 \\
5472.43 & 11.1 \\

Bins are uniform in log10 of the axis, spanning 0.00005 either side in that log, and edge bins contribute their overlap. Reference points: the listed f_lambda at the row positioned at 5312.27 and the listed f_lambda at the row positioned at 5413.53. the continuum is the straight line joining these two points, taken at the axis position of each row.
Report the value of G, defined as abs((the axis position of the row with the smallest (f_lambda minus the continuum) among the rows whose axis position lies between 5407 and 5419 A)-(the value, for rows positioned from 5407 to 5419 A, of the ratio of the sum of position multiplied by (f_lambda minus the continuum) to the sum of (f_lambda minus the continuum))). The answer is 0.6 A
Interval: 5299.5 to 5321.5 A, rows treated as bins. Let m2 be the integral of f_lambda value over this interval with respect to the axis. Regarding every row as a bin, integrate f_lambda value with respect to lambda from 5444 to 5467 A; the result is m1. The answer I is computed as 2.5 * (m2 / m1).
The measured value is 2.50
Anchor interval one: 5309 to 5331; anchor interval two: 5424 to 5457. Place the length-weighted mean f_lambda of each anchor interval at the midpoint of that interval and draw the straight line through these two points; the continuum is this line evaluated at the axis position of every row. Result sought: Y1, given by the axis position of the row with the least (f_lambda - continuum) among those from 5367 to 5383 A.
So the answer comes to 5371.31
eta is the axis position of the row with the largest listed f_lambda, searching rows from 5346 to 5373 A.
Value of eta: 5356.49 A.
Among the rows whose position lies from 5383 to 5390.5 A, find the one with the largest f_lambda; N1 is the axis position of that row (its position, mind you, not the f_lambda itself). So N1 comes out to 5388.66 A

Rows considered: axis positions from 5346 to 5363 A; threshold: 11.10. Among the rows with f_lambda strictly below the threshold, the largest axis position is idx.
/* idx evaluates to 5361.43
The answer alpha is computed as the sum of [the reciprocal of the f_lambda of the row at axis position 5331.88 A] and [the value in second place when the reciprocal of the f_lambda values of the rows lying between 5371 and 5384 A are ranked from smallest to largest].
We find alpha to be 0.180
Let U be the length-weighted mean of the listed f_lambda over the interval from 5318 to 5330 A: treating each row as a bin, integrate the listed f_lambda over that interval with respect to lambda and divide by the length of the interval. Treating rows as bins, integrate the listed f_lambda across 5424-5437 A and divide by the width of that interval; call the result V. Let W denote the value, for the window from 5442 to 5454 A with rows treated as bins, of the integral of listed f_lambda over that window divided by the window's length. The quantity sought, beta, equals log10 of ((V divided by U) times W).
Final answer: 1.049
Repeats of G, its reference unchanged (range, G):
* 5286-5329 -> 18.8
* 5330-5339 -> 2.9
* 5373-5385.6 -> 1.1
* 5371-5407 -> 19.8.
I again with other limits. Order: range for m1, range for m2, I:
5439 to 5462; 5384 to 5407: 2.39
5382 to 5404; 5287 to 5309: 2.60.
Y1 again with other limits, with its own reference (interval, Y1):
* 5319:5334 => 5328.20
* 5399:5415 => 5406.06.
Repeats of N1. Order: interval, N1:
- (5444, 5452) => 5449.80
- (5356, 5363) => 5356.49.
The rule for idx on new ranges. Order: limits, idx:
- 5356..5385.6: 5384.94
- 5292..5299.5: 5298.84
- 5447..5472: 5471.17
